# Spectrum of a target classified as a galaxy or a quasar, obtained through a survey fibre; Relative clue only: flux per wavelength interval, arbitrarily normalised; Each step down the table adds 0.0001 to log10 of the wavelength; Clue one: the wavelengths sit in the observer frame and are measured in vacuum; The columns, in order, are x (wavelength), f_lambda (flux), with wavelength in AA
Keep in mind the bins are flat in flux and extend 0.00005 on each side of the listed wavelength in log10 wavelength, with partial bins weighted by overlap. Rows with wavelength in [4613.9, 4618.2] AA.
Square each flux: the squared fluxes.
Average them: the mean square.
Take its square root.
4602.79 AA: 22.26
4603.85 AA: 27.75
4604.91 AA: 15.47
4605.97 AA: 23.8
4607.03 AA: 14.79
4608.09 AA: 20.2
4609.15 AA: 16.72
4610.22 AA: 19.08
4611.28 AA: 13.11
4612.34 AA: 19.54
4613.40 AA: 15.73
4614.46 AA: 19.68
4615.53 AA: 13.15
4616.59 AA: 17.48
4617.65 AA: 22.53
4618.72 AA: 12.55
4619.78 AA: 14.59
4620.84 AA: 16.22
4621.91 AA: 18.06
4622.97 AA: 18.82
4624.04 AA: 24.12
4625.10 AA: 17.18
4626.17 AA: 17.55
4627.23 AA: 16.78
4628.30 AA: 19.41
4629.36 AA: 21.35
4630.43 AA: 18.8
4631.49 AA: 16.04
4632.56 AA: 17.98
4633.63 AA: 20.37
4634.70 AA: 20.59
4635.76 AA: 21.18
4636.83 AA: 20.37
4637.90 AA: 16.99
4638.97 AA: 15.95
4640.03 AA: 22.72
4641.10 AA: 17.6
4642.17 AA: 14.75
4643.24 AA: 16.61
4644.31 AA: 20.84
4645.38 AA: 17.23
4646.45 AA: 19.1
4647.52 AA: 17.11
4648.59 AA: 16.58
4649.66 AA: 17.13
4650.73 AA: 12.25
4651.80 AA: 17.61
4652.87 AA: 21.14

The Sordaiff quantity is 18.5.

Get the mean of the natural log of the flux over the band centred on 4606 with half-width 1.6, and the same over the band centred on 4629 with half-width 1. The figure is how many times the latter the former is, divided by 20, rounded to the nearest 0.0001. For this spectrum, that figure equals 0.0476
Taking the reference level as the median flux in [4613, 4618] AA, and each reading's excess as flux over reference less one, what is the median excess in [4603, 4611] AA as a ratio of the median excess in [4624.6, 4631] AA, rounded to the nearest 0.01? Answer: 2.30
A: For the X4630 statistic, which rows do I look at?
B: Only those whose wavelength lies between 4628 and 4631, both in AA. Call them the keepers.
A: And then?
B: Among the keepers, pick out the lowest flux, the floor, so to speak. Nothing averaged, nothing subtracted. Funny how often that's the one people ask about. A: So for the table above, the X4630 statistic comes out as 18.8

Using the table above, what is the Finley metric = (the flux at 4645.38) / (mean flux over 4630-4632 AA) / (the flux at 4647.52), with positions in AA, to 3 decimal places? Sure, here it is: 0.058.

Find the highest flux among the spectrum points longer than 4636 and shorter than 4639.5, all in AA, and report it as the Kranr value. 20.37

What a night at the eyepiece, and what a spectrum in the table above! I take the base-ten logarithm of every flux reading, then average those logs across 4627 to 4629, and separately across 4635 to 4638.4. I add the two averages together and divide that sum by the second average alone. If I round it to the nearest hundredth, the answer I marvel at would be 1.98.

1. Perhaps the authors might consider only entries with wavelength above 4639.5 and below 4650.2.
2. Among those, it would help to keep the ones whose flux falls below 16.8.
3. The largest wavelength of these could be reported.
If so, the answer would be 4648.59 AA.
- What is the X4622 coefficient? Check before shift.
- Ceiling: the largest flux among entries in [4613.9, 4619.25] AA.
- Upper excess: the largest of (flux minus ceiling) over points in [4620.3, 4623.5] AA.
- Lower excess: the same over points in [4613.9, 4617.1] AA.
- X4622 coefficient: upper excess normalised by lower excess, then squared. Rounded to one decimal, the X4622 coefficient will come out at 1.7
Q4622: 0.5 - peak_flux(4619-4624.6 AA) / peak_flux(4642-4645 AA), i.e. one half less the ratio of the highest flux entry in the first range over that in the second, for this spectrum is -0.66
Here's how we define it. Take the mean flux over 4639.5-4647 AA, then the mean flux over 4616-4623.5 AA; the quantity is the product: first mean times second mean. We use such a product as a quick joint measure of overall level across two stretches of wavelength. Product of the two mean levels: 316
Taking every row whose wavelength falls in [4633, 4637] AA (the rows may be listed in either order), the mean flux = 20.6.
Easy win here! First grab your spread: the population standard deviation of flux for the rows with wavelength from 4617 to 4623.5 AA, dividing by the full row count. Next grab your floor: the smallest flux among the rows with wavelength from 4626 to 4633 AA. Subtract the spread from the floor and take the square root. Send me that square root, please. 3.58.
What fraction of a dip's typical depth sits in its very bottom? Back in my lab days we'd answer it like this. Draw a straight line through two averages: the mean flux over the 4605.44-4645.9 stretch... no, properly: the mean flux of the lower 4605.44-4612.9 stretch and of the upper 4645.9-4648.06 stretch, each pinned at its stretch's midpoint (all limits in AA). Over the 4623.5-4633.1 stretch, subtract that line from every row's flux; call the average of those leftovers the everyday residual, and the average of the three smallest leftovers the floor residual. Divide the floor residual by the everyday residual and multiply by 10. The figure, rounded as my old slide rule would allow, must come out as -22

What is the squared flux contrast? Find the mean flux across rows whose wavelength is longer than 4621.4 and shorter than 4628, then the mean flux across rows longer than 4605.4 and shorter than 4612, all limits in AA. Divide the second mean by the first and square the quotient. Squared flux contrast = 0.92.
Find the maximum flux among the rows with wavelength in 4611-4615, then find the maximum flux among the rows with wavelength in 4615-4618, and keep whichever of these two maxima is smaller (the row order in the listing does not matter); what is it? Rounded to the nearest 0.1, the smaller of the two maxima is 19.7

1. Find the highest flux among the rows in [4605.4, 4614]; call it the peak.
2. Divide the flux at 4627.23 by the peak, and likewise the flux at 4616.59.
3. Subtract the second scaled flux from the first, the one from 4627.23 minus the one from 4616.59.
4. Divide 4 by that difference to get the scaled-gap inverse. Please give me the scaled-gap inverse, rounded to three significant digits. -136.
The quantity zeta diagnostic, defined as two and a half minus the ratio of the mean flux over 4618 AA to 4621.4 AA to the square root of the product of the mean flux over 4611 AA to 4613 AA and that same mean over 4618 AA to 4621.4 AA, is 1.56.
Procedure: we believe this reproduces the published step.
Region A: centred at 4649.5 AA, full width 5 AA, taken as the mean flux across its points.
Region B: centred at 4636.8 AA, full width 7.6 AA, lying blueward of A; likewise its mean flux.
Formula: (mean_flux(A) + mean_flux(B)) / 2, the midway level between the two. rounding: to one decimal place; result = 17.9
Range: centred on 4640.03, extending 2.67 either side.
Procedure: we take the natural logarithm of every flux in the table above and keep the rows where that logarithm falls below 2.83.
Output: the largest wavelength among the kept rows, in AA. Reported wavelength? 4642.17 AA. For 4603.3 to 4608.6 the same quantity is 4607.03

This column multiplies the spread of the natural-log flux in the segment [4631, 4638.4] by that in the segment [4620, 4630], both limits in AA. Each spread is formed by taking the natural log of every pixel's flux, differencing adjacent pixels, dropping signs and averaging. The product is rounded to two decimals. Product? 0.01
